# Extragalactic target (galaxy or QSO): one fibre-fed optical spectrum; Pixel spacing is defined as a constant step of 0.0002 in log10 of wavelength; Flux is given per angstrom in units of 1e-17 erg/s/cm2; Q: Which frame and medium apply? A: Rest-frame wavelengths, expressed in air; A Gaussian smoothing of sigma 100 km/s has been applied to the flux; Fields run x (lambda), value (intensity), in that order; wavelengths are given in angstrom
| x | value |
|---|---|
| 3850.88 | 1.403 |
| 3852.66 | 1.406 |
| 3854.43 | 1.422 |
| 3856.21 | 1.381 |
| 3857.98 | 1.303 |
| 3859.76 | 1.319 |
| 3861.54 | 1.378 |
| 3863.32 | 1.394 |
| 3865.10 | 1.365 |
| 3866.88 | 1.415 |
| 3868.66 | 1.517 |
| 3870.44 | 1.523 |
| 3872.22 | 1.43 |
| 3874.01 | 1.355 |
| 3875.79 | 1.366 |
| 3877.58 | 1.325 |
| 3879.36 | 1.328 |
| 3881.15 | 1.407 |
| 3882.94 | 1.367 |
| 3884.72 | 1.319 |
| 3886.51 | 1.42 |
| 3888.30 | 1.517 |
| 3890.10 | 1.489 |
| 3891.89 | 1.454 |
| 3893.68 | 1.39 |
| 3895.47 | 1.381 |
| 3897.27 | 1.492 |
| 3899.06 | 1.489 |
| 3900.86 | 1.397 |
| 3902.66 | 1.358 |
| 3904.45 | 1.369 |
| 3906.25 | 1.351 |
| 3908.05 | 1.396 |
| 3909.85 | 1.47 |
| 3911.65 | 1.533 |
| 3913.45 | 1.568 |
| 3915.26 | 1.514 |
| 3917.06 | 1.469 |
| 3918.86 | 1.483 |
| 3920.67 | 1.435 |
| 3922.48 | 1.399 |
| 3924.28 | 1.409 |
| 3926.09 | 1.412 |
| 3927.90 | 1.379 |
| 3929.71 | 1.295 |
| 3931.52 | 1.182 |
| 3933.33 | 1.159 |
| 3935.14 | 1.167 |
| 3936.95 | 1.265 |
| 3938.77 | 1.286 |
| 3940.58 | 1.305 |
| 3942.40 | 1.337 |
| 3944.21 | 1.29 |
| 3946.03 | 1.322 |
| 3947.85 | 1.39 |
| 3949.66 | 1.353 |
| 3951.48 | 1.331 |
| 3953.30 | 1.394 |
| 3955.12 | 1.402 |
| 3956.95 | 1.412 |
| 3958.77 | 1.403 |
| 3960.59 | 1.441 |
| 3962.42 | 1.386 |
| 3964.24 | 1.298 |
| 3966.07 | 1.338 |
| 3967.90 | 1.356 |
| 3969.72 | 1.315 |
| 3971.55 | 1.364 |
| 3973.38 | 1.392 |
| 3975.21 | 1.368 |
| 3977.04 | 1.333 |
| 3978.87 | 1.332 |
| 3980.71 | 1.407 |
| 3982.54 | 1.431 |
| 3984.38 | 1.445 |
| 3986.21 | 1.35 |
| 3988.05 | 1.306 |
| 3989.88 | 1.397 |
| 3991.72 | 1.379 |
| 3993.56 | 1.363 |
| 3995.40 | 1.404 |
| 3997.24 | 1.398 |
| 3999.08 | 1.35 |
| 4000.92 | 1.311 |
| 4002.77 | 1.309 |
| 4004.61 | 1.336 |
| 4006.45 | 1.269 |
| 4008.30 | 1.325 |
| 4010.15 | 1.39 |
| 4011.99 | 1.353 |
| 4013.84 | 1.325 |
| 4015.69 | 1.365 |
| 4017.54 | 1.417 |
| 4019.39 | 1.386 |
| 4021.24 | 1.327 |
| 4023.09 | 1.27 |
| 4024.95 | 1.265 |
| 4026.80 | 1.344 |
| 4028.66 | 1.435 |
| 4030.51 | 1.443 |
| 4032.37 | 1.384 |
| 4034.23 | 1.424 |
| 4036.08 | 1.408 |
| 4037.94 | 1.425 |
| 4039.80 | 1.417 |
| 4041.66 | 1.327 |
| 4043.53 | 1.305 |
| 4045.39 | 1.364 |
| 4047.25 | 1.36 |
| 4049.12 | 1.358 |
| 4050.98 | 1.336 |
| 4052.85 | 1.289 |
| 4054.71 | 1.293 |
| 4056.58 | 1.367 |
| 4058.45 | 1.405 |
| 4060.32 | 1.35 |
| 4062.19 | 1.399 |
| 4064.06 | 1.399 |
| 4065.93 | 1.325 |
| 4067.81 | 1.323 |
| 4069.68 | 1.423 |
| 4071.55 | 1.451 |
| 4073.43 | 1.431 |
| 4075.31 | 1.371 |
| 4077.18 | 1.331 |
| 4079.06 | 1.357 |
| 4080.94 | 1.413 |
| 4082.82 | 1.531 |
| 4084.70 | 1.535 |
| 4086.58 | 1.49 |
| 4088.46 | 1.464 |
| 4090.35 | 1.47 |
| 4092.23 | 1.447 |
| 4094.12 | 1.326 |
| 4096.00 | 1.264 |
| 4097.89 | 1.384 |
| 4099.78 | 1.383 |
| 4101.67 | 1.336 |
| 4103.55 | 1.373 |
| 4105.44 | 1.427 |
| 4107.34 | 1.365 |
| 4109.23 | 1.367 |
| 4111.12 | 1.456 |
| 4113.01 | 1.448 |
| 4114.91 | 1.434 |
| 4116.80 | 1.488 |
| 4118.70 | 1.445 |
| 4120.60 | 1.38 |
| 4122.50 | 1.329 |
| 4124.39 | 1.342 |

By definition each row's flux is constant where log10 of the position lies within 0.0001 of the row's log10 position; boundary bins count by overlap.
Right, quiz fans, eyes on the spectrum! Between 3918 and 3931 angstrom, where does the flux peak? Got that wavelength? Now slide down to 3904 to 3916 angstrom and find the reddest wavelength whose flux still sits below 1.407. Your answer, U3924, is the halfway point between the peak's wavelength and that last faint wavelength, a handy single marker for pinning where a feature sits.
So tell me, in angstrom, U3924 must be 3913.5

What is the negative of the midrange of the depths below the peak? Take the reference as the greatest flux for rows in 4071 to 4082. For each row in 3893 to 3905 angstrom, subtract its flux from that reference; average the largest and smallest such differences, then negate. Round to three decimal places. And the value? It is -0.026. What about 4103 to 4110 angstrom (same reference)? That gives -0.055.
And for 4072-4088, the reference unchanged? -0.018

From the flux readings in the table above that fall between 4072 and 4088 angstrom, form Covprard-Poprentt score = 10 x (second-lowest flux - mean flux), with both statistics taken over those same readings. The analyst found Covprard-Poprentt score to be -0.8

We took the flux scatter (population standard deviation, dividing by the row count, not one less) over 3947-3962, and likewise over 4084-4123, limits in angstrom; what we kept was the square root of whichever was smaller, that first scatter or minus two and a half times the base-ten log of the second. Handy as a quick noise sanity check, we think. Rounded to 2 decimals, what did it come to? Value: 0.18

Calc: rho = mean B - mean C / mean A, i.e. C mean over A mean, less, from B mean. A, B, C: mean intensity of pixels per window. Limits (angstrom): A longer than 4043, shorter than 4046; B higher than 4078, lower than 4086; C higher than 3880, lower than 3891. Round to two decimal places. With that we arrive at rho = 0.40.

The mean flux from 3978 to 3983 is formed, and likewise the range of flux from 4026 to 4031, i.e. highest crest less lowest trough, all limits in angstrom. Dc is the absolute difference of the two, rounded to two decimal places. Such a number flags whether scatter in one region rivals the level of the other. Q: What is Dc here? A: 1.29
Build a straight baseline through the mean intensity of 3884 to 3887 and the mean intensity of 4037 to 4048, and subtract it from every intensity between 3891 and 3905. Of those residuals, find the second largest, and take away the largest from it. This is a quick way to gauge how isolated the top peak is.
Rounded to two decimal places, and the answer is 0.00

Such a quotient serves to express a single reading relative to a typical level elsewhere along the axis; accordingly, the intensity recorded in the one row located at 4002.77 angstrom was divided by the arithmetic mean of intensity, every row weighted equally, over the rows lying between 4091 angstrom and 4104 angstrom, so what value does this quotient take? 0.96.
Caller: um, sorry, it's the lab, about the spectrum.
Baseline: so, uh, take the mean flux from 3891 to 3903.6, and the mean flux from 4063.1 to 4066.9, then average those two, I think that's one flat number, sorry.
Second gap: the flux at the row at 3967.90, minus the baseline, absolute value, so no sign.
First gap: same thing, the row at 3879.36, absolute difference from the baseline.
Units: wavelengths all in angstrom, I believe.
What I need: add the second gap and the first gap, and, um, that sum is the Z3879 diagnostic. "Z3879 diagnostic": 0.10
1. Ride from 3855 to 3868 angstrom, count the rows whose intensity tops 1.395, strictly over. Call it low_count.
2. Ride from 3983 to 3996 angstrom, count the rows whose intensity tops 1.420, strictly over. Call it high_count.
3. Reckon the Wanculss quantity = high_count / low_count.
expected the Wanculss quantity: 1.00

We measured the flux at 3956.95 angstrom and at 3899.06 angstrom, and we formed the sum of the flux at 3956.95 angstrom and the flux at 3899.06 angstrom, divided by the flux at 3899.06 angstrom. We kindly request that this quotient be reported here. 1.95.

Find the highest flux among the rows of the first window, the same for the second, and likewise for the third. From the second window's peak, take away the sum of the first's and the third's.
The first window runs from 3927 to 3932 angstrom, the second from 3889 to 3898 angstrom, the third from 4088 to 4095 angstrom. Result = -1.36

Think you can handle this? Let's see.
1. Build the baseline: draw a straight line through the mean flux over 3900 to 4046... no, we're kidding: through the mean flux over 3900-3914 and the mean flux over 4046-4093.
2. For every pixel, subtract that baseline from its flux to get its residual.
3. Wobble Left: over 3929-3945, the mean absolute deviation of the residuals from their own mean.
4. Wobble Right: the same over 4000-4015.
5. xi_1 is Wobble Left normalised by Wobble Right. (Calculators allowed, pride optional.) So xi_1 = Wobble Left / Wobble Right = 2.3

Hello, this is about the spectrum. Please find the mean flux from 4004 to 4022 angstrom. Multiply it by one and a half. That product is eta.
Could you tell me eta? 2.02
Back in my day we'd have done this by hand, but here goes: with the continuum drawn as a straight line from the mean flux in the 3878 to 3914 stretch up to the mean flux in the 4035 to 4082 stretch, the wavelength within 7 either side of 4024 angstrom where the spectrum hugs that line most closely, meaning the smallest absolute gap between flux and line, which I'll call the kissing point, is 4019.39 angstrom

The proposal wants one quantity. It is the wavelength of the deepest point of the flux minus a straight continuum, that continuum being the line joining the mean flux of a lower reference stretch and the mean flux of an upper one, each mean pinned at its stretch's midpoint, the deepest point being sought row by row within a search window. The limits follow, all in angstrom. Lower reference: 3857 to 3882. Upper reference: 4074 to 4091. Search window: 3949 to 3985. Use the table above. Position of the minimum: 3964.24 angstrom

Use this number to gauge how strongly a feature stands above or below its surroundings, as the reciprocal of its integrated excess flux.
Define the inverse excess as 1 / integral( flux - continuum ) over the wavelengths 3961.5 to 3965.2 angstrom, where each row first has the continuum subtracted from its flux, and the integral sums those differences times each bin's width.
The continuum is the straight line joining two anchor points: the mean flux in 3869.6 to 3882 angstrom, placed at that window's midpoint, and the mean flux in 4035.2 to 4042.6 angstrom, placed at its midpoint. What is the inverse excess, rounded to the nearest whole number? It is -5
